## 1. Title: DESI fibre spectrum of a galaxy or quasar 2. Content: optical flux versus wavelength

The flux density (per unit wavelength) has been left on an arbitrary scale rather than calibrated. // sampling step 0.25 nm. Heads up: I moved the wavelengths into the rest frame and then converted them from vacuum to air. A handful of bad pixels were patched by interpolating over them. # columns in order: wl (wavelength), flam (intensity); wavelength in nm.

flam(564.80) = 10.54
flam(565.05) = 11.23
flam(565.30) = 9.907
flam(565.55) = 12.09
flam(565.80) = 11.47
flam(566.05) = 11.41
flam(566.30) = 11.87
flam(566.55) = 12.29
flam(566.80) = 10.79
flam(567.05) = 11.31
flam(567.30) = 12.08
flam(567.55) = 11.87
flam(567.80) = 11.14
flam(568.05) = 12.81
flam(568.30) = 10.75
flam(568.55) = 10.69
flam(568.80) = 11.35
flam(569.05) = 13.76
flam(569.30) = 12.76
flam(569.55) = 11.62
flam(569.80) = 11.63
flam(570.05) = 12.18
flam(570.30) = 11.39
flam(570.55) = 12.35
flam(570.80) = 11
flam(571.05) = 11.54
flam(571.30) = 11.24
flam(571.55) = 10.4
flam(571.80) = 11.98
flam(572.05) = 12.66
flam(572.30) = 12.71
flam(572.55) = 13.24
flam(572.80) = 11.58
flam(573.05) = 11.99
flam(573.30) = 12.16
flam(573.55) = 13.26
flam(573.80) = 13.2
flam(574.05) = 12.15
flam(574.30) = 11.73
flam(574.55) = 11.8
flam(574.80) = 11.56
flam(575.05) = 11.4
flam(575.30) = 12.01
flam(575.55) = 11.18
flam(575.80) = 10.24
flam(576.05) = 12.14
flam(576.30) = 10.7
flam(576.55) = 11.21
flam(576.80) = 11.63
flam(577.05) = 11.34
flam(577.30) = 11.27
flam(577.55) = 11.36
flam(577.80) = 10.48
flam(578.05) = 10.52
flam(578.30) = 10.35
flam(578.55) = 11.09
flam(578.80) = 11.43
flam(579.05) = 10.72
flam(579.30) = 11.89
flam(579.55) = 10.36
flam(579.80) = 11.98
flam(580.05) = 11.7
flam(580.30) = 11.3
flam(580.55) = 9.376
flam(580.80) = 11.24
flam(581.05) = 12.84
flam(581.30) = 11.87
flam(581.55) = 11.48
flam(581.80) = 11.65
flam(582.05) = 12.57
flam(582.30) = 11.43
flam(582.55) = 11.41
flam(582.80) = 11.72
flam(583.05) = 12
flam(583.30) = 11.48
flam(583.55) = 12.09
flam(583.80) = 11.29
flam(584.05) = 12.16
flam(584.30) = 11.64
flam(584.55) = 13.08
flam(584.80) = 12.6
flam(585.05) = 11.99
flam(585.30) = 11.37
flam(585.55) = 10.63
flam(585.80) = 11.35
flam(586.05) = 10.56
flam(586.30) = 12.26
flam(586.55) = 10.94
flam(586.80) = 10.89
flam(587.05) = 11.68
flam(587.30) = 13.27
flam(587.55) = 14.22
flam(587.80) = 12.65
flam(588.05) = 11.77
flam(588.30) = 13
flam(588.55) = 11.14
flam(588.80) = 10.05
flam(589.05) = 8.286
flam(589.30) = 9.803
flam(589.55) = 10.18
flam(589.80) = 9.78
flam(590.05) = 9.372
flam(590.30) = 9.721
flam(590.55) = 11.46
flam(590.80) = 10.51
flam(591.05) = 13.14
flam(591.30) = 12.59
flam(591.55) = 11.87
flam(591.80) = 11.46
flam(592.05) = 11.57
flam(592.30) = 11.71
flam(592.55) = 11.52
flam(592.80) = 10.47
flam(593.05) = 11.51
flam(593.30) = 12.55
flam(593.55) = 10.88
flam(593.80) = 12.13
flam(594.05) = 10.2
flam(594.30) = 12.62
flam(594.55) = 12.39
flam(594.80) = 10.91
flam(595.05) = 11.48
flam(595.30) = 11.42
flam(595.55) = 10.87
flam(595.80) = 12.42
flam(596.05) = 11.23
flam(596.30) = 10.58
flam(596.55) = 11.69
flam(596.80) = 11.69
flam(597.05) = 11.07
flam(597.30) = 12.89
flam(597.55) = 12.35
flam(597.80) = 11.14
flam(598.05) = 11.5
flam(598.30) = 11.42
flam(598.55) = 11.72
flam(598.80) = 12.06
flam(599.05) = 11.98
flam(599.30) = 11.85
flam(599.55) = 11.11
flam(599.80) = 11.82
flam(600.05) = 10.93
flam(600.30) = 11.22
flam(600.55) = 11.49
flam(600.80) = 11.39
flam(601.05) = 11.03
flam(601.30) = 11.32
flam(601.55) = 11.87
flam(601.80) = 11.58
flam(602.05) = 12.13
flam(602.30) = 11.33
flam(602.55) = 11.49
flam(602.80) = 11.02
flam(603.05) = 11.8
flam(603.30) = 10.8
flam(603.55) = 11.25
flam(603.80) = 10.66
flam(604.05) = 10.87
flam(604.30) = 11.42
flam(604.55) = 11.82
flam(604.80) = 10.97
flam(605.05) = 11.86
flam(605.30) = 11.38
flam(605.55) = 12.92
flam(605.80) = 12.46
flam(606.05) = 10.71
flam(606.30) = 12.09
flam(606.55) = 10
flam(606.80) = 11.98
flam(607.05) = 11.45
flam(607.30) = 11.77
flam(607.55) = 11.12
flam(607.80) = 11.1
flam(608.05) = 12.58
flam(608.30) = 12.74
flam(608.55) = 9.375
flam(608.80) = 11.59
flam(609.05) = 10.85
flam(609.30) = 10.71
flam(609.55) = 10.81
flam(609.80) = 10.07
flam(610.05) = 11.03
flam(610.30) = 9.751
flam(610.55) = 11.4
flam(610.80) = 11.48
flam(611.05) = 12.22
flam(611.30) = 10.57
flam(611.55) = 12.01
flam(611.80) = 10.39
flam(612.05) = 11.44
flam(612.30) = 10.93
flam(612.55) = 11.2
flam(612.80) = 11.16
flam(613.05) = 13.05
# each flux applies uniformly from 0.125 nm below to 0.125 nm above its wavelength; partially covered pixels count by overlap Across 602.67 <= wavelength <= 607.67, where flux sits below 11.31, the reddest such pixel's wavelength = 607.55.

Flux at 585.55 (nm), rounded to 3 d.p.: 10.630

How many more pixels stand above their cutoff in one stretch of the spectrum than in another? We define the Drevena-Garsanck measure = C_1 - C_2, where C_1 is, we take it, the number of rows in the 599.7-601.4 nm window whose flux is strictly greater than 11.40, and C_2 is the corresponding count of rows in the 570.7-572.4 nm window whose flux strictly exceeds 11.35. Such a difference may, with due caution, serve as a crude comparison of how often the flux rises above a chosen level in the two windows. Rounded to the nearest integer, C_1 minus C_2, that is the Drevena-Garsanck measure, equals -2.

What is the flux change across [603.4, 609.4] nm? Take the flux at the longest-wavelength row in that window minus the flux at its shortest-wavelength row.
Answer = -0.5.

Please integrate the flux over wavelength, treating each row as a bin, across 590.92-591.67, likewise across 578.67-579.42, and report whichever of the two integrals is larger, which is 9.4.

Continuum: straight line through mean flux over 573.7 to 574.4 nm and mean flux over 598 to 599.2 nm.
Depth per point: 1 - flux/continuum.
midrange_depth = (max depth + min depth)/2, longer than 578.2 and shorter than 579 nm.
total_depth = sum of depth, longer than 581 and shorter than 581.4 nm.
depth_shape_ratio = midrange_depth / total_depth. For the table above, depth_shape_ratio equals -3.8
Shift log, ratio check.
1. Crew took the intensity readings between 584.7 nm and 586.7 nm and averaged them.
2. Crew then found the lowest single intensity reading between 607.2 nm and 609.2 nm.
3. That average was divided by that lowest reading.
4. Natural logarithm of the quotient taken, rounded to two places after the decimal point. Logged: 0.20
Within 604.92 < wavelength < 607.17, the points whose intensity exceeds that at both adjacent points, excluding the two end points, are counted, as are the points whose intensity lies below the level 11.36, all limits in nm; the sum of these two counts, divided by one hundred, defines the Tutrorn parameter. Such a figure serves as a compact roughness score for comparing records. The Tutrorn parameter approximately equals 0.050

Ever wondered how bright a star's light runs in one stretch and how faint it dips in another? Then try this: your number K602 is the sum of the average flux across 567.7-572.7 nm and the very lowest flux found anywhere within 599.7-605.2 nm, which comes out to 22.5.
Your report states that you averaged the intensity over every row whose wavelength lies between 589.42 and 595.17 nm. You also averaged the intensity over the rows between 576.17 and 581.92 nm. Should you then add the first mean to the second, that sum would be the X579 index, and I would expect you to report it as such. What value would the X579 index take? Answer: 22.5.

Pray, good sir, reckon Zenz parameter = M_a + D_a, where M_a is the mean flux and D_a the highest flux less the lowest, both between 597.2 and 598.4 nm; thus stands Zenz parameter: 13.6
